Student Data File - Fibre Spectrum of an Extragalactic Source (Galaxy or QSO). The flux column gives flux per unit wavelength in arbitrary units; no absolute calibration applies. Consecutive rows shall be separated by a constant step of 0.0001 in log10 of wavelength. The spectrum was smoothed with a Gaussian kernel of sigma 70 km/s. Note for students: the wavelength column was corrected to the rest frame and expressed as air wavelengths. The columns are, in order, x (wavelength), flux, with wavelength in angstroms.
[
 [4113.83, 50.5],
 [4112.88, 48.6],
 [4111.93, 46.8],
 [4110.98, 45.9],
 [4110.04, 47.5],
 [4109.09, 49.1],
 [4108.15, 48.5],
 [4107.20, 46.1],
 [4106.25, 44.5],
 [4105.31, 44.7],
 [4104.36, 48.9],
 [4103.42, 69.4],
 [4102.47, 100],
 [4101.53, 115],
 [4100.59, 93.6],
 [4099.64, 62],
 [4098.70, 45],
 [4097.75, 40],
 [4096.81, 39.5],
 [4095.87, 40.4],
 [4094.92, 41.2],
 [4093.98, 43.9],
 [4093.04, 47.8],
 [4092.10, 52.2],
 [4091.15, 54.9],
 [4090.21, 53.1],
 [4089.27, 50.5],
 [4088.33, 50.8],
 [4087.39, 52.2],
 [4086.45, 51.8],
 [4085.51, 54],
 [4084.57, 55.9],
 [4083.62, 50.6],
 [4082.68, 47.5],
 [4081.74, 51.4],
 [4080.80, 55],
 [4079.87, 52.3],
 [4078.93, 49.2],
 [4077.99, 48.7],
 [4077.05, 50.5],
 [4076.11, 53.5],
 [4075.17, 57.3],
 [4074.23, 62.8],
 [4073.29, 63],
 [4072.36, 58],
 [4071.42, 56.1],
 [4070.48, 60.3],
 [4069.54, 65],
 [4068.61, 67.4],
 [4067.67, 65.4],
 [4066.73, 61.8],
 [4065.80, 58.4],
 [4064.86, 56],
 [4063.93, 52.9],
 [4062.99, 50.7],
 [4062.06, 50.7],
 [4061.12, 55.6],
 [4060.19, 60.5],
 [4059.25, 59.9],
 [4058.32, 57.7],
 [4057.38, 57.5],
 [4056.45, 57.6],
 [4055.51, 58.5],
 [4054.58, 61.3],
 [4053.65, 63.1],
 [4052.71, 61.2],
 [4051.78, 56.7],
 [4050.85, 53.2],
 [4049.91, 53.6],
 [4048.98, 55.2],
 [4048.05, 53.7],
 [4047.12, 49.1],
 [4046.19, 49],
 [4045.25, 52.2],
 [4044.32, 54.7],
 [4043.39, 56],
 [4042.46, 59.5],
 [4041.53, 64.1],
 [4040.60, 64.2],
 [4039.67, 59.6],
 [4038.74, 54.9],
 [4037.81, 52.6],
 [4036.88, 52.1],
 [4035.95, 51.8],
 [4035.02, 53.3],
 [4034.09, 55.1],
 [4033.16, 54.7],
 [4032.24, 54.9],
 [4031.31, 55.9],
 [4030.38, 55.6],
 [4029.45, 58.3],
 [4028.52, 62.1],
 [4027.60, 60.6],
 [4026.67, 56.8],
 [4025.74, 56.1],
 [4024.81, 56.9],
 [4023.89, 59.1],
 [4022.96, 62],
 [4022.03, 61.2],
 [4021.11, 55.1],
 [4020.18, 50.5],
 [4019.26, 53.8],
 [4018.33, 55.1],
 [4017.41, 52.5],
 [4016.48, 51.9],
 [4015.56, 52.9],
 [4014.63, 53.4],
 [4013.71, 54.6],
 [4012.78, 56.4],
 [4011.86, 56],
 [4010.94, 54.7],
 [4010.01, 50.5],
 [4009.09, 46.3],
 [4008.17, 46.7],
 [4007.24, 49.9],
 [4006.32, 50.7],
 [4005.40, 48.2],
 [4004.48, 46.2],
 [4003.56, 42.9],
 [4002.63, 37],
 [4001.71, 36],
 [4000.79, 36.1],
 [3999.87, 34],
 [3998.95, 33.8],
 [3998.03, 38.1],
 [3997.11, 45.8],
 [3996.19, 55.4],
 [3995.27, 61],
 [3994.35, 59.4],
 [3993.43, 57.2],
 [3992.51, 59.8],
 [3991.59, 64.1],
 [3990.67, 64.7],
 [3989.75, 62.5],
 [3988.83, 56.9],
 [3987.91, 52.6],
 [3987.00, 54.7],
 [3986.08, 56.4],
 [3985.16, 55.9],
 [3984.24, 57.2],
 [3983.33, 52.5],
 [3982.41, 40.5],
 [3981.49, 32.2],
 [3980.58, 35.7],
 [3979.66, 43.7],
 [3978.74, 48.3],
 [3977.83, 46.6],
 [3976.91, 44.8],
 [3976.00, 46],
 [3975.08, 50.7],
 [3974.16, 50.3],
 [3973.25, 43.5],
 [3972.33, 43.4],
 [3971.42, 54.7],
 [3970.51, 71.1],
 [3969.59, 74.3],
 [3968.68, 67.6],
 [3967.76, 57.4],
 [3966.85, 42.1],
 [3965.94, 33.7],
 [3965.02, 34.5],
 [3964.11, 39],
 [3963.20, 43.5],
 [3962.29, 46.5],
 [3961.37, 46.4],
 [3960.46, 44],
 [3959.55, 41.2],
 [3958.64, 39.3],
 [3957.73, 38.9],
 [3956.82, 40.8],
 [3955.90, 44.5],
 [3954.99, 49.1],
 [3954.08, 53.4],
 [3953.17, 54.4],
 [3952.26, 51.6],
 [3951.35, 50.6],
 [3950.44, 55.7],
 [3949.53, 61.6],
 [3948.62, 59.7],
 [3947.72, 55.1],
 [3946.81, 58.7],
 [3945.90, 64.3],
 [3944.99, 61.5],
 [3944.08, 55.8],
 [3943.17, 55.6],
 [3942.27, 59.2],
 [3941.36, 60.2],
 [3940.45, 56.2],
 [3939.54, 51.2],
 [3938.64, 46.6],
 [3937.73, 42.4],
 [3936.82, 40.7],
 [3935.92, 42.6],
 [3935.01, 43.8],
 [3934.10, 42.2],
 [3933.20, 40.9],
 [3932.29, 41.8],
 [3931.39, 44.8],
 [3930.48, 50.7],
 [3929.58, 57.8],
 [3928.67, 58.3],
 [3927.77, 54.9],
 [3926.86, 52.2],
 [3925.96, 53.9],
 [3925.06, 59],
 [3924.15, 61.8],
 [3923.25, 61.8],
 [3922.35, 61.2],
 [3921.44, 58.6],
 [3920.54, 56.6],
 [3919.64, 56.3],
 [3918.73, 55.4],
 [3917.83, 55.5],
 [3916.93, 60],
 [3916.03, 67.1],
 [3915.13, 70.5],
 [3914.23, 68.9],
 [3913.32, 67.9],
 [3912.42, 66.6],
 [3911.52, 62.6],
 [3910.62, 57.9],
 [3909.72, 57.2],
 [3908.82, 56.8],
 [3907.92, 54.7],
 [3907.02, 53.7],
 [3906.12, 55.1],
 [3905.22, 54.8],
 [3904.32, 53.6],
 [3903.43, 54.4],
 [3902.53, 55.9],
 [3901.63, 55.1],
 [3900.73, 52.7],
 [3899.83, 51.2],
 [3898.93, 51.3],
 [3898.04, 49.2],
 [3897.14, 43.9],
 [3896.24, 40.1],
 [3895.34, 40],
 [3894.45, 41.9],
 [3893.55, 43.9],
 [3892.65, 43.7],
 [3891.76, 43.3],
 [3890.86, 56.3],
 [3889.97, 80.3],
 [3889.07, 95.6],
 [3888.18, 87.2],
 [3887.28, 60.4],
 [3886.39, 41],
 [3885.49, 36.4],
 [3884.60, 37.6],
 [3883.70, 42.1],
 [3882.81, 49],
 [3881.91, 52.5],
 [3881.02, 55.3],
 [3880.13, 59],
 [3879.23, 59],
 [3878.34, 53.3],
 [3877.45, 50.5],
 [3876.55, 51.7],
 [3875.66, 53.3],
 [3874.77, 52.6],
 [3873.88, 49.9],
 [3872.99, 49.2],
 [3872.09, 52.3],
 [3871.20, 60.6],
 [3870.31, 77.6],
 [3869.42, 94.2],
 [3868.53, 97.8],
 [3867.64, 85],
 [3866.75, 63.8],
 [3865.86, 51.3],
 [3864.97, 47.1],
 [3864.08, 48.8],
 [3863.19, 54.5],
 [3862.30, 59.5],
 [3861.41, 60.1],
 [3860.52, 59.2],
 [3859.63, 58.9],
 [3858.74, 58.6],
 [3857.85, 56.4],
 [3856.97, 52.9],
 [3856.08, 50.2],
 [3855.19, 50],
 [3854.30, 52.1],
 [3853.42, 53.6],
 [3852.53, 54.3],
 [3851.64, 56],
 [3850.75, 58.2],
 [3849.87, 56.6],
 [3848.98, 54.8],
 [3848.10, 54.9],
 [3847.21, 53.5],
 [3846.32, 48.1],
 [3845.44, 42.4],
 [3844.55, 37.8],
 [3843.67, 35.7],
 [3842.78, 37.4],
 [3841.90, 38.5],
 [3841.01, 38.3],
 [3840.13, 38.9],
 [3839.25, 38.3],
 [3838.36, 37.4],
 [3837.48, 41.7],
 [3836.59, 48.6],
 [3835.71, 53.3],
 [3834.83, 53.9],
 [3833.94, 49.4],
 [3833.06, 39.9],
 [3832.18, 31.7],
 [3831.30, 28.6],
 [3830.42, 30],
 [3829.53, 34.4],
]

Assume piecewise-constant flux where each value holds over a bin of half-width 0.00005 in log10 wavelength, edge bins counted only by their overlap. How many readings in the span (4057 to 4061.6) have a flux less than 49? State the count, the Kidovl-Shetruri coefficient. 0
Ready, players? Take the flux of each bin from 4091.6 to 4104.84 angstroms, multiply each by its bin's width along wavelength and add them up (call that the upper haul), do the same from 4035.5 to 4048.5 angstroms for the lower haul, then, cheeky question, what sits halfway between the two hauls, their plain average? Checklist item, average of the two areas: 756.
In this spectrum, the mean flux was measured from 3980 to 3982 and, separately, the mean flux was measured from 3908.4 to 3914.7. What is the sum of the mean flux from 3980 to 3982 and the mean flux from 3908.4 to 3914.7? 97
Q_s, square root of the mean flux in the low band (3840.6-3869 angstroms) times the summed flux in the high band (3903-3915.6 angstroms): 212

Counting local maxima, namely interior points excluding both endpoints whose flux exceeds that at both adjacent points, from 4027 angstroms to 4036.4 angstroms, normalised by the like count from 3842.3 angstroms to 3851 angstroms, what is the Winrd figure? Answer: 3.0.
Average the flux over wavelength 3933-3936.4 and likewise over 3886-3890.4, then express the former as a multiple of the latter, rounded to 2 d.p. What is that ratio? 0.58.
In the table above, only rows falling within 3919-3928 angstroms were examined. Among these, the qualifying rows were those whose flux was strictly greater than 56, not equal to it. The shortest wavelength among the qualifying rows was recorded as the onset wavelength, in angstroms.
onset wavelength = 3919.64 angstroms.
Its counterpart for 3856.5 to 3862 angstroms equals 3857.85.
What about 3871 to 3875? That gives 3871.20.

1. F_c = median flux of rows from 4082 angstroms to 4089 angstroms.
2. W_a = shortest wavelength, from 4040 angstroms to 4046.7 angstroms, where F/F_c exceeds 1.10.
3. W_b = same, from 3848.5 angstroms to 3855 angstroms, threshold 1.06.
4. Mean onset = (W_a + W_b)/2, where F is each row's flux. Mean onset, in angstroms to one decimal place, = 3945.2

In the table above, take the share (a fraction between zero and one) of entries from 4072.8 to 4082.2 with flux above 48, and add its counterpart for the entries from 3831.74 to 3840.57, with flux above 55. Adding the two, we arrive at 1.00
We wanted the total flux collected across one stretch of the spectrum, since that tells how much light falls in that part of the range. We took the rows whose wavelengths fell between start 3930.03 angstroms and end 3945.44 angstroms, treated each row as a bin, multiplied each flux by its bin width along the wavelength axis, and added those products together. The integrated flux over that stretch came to 758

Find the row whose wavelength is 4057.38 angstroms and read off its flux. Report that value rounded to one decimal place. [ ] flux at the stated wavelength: 57.5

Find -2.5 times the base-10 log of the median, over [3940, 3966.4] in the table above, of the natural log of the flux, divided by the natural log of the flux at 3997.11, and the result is -0.033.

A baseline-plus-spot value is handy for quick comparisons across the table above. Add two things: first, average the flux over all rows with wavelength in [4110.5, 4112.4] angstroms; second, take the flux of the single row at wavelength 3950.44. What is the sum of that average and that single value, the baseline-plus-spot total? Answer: 102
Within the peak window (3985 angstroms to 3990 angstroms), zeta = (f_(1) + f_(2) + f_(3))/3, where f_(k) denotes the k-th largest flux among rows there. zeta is 58.6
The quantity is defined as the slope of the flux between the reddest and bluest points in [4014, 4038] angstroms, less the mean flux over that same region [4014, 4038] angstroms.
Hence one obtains -55.6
